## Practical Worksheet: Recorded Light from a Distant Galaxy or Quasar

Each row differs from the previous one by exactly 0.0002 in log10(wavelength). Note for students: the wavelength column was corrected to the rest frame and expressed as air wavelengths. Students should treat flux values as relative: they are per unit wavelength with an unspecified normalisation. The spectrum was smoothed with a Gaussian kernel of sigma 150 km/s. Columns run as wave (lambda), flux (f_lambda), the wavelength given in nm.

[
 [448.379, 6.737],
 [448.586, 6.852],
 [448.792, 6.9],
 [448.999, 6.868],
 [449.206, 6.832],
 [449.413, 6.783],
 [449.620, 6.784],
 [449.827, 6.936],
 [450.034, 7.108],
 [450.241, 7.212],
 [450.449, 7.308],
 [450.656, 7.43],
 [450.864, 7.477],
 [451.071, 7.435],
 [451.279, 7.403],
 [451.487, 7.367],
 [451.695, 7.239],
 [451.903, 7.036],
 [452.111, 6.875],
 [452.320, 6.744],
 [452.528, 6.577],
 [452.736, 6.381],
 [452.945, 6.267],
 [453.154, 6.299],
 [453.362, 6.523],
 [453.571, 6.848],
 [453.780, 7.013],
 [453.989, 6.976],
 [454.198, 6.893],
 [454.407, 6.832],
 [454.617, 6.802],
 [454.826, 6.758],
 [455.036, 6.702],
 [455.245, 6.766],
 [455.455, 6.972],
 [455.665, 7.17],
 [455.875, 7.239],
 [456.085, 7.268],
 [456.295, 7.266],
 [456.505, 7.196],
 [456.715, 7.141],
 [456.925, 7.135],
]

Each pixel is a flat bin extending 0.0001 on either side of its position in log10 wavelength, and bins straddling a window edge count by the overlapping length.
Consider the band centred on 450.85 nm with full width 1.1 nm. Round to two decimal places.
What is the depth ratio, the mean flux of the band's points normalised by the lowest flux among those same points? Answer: 1.01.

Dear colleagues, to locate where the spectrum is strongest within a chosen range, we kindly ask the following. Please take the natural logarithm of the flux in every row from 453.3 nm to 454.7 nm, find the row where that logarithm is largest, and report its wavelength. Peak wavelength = 453.780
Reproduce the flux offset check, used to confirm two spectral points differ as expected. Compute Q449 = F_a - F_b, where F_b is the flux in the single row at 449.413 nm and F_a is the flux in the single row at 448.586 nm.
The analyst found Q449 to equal 0.07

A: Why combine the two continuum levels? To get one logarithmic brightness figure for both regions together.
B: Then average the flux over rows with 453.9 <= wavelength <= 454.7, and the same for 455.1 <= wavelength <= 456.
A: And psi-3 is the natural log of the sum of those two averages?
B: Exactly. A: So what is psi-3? 2.63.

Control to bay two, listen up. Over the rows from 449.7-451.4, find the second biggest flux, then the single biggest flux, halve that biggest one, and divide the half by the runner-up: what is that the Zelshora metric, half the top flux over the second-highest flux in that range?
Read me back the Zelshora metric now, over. 0.503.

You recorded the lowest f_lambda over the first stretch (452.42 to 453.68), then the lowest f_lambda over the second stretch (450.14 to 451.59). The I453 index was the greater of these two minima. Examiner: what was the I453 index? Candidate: 7.2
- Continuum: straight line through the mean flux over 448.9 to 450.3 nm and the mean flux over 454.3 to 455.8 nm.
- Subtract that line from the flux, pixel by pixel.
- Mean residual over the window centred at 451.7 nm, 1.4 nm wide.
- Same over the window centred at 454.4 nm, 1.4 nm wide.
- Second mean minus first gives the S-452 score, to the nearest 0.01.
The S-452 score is -0.27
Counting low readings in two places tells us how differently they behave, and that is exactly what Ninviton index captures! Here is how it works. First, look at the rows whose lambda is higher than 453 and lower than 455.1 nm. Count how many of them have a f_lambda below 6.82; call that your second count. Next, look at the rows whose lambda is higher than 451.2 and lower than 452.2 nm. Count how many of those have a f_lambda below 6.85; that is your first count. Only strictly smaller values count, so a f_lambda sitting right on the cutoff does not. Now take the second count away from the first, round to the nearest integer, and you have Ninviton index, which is -5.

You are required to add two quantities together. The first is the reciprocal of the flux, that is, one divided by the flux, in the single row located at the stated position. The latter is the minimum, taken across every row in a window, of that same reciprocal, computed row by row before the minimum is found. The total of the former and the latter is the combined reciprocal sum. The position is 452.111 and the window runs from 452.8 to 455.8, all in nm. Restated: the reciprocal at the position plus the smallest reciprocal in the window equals 0.285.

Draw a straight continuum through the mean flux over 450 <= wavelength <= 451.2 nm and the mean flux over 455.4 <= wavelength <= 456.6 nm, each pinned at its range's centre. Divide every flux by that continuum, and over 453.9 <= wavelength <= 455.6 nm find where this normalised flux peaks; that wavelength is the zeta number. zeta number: 455.455 nm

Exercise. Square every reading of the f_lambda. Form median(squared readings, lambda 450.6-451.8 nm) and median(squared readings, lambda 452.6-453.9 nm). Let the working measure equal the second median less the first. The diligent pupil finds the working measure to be -13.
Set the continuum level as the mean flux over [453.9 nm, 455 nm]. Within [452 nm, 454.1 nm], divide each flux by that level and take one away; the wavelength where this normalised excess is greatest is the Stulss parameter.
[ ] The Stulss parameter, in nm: 453.780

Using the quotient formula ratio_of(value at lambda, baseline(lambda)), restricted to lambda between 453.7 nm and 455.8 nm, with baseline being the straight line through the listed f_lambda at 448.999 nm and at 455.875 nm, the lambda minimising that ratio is 455.036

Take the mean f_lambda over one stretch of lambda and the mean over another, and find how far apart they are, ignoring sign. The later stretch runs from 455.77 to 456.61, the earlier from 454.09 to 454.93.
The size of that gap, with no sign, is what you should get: 0.4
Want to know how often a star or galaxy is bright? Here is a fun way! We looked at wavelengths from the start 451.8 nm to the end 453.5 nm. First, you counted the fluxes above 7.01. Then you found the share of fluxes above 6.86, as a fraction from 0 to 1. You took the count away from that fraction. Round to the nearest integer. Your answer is -1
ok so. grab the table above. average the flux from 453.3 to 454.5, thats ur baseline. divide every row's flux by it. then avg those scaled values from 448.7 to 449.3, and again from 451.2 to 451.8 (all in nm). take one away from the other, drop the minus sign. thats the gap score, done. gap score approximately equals 0.069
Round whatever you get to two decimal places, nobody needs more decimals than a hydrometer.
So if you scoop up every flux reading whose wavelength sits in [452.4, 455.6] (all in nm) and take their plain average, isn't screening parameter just 6.71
